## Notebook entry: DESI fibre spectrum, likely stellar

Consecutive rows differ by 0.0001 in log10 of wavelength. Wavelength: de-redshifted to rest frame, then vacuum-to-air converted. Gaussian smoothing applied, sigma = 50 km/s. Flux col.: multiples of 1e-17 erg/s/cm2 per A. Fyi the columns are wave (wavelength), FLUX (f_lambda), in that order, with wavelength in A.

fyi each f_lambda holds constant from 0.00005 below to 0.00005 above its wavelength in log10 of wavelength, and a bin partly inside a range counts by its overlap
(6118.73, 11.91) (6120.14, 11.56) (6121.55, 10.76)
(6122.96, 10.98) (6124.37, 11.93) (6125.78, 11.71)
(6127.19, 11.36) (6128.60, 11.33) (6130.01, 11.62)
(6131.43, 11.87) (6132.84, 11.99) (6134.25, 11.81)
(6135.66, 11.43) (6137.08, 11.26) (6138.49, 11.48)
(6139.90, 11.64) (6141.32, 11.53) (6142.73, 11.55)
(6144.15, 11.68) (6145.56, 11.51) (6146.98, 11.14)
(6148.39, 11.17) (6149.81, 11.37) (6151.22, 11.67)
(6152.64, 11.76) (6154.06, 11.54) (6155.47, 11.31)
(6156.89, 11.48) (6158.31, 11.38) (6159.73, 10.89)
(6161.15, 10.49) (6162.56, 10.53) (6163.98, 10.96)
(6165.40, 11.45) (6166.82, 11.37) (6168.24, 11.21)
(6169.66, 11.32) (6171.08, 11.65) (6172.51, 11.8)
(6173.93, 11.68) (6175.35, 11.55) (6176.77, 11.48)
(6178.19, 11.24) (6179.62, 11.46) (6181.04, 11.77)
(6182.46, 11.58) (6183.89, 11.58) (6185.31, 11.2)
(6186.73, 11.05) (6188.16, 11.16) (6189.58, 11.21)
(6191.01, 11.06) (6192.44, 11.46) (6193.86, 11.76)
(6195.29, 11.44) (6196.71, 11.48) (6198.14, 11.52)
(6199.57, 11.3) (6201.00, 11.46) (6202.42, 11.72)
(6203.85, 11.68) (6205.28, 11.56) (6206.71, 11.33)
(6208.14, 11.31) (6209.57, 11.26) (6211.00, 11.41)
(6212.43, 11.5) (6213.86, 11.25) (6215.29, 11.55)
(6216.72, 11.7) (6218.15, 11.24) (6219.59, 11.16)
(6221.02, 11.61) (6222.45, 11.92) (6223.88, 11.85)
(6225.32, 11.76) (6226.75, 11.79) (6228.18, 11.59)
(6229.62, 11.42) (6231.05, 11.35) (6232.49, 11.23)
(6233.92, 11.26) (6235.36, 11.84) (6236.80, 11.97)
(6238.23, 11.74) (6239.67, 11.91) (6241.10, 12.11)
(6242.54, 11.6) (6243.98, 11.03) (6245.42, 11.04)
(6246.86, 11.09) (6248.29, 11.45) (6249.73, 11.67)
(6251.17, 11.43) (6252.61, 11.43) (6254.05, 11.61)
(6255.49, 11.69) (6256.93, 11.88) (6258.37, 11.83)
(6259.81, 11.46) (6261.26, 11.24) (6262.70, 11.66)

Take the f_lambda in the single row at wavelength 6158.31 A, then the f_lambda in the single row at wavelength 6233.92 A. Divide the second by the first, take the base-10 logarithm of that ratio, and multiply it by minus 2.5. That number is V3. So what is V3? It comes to 0.012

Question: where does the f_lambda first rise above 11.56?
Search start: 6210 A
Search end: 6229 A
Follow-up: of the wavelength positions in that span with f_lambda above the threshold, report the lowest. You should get 6216.72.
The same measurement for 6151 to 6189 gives 6151.22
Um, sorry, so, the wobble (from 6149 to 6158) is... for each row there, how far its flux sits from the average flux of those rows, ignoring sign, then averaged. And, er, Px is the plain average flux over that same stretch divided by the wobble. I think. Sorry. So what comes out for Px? 85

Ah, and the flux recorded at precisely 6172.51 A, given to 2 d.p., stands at 11.80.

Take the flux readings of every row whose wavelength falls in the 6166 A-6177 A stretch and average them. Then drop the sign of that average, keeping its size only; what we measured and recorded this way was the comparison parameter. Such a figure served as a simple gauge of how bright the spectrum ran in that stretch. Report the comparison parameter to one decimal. 11.5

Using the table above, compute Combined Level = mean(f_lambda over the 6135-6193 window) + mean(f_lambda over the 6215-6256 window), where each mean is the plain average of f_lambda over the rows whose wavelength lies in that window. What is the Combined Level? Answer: 22.9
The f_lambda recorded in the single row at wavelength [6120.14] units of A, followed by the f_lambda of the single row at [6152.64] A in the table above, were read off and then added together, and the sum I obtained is 23.3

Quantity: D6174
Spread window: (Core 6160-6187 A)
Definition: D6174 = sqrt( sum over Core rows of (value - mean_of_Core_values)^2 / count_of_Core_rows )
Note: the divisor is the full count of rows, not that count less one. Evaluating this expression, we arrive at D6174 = 0.36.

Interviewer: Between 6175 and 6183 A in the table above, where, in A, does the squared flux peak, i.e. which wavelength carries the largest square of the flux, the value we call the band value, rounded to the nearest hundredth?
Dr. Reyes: 6181.04 A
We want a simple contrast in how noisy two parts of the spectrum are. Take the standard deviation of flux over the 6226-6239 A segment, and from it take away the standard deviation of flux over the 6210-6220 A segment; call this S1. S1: 0.08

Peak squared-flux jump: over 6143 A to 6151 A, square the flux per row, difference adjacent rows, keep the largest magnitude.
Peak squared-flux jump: 8.4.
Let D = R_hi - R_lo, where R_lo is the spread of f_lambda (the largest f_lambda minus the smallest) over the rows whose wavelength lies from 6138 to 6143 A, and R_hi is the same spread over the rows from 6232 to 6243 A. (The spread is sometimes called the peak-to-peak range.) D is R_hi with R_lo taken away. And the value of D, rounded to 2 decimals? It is 0.72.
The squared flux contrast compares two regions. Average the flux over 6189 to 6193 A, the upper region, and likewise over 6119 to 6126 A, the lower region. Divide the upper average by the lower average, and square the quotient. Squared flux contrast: 0.97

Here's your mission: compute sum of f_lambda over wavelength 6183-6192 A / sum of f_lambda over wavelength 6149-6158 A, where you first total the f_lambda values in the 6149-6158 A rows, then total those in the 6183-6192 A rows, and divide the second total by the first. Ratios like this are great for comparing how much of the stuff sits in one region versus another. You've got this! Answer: 0.97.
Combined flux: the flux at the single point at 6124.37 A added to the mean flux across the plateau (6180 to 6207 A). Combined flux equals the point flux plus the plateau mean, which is 23.37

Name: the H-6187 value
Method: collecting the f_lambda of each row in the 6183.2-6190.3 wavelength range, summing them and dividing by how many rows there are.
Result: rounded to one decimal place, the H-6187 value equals 11.2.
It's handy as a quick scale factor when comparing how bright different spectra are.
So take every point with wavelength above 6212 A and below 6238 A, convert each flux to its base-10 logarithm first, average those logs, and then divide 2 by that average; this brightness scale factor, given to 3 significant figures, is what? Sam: 1.88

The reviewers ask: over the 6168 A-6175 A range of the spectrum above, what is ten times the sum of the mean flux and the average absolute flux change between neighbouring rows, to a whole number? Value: 117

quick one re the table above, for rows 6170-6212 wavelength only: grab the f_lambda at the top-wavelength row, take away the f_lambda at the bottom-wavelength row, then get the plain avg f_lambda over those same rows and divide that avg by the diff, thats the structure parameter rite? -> -48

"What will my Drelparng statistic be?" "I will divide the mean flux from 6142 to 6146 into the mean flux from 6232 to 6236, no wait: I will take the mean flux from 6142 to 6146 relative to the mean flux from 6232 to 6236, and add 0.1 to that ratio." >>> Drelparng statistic 1.11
